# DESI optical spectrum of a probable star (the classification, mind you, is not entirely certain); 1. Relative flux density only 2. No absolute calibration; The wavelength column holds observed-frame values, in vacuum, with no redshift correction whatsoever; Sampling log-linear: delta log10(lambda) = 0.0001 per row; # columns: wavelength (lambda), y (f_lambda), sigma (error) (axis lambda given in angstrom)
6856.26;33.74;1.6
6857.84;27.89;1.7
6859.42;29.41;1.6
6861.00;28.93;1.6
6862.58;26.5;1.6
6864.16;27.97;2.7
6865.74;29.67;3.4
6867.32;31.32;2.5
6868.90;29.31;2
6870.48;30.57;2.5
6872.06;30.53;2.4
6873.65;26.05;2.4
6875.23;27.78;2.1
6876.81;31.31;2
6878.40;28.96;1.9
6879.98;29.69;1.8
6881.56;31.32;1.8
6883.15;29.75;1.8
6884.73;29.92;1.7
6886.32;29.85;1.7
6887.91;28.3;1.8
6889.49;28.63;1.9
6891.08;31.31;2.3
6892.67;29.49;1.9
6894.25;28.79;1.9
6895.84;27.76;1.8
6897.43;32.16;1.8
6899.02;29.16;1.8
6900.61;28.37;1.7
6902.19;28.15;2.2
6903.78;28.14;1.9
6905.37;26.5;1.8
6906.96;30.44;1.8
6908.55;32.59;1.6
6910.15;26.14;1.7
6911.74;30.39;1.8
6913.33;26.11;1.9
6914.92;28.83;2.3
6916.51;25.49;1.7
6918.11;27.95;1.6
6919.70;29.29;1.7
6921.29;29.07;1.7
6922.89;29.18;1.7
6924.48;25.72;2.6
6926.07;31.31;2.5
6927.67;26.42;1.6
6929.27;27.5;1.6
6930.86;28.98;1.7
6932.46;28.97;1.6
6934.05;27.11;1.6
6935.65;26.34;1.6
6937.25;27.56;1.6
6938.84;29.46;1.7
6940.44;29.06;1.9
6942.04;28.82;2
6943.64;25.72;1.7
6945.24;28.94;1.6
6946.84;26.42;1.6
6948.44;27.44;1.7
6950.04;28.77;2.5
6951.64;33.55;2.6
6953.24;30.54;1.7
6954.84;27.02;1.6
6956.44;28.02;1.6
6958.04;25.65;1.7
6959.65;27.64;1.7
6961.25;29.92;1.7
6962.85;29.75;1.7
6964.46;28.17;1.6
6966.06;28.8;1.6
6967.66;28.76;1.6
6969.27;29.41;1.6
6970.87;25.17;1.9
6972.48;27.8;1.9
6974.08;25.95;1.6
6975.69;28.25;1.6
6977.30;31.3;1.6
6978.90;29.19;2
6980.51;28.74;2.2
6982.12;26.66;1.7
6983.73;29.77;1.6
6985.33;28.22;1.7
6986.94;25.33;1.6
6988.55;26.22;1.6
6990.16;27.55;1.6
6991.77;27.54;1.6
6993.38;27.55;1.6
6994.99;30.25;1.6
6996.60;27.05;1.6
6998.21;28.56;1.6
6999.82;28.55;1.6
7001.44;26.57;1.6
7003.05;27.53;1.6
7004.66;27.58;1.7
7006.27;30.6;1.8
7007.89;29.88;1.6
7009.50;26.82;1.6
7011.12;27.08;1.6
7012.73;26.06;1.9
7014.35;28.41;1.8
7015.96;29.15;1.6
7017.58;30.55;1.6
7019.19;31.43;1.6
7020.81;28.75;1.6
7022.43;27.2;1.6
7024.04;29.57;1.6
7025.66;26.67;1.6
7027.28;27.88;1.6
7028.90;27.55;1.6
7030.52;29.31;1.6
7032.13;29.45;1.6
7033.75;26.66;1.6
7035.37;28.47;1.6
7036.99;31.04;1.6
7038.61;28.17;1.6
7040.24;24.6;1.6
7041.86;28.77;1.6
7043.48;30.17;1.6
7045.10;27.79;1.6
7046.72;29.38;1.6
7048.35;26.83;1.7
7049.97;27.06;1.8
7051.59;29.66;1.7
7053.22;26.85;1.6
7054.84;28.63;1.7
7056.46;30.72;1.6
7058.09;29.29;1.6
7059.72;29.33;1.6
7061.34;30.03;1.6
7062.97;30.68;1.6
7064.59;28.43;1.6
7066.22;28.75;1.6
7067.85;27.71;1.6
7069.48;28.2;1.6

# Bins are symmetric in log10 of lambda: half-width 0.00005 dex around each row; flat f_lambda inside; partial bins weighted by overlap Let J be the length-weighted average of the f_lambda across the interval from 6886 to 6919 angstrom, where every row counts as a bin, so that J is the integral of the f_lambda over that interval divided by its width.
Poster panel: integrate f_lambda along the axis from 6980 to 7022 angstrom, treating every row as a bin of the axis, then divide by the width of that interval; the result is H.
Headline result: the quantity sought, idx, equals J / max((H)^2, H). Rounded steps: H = 28.2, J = 28.8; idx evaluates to 0.0363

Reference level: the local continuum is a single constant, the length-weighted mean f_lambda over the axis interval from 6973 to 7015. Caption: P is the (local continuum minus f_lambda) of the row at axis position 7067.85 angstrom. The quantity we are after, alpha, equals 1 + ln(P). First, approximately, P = 0.25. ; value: -0.4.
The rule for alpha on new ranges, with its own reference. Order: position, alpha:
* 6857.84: -1.6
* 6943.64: 1.8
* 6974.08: 1.7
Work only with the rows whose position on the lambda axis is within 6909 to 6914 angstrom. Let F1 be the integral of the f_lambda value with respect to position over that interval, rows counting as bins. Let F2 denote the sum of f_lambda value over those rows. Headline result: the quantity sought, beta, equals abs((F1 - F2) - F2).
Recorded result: 25.8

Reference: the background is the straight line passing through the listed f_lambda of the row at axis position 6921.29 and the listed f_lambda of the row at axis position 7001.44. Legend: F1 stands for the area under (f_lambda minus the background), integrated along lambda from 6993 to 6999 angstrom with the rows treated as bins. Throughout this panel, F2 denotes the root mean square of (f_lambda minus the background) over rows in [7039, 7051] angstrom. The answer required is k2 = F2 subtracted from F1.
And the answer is 7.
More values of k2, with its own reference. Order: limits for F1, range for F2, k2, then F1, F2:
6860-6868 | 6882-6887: -16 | -16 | 0.4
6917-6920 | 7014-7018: -6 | -3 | 3.4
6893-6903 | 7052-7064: -12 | -7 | 4.7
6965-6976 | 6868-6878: 0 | 2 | 2.3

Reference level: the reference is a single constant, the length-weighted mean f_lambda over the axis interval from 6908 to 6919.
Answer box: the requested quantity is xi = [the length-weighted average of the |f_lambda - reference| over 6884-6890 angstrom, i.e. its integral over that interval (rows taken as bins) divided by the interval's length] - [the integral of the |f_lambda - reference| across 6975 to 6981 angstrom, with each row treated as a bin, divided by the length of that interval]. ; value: -0.23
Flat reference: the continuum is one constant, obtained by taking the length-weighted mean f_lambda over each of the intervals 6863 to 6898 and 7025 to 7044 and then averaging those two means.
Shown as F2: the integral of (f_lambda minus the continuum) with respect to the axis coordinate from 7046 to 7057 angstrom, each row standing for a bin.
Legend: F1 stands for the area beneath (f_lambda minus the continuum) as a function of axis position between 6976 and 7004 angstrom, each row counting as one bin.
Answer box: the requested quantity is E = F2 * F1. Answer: 122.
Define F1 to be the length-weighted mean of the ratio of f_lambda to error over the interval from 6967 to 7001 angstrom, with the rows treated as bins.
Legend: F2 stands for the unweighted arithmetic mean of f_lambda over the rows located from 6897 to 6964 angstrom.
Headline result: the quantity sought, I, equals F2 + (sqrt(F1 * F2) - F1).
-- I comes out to 33.5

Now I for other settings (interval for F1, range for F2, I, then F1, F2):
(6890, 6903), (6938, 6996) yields 33.7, 15.4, 28.3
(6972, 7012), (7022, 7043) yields 33.0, 16.9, 28.1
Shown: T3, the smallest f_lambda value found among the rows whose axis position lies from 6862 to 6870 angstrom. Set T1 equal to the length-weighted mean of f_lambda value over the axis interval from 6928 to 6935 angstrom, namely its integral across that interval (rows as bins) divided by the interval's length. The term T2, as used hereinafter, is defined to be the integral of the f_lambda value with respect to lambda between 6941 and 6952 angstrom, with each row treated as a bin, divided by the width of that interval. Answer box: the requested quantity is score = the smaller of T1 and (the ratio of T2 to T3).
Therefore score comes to 1.07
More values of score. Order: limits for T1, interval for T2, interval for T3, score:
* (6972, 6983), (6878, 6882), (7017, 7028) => 1.13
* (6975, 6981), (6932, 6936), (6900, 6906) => 1.04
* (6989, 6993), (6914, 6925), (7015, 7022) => 0.97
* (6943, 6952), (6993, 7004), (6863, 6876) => 1.08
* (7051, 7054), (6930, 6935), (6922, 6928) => 1.10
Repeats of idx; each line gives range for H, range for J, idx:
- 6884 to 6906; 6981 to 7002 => 0.0328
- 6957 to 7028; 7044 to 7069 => 0.0362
